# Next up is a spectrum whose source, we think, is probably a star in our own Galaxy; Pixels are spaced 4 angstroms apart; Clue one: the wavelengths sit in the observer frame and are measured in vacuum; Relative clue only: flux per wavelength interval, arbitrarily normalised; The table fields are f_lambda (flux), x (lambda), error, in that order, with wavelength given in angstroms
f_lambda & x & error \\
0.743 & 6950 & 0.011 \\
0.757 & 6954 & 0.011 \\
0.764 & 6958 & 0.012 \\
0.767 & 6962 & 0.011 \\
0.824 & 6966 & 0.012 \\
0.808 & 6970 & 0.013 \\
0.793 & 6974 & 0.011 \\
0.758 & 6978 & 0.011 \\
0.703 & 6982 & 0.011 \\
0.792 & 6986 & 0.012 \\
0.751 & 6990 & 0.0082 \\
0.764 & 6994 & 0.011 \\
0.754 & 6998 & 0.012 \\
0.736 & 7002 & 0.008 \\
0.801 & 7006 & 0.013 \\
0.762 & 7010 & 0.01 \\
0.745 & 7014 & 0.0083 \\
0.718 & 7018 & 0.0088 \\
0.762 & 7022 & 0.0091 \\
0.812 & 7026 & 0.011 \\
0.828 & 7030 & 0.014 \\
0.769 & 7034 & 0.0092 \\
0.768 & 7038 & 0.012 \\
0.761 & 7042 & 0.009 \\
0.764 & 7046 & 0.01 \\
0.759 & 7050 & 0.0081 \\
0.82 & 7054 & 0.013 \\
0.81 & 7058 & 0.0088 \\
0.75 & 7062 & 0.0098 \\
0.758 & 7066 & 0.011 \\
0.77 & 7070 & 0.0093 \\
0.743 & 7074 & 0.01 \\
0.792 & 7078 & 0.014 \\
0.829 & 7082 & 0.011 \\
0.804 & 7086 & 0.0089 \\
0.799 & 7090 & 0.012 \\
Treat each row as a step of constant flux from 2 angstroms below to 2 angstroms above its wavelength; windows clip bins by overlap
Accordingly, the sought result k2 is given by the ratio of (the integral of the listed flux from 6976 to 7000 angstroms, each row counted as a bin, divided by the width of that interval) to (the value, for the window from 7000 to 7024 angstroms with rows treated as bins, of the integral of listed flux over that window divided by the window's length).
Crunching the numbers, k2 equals 1.00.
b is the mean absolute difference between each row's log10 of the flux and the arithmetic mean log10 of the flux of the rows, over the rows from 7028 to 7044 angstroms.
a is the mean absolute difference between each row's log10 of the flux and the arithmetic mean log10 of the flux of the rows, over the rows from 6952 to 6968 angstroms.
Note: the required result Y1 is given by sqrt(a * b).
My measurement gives 0.0126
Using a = 0.013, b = 0.0127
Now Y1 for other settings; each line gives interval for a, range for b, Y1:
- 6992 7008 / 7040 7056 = 0.0113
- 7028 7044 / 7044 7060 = 0.0137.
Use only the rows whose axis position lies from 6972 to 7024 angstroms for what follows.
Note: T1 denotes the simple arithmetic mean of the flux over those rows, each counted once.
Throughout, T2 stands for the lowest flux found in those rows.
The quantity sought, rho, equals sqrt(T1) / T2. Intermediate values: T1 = 0.757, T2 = 0.703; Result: 1.24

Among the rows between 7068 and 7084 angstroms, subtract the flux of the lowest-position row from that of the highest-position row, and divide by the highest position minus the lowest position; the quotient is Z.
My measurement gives 0.005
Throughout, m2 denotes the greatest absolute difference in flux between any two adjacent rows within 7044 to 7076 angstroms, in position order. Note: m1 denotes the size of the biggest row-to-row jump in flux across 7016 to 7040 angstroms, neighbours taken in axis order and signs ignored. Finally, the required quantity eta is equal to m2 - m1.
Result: 0.002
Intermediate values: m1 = 0.059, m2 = 0.061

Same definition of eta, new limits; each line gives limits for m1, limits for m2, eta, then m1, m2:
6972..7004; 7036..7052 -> -0.082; 0.089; 0.007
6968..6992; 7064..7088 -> -0.040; 0.089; 0.049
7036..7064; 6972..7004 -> 0.028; 0.061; 0.089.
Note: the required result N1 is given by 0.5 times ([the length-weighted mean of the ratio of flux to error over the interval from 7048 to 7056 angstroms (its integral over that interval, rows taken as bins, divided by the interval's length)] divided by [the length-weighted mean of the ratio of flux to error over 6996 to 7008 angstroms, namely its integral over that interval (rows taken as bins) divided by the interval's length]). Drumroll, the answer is 0.54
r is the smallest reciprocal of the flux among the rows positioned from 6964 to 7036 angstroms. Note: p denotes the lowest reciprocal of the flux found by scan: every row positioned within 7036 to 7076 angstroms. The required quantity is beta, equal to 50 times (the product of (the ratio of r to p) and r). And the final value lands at 59.8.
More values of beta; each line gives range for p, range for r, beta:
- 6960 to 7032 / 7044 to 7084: 60.2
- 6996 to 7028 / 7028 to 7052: 59.2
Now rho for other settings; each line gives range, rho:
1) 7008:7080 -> 1.22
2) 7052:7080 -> 1.19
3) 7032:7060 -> 1.16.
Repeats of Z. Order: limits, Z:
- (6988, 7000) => 0.000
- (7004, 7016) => -0.007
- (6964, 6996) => -0.002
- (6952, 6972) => 0.003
